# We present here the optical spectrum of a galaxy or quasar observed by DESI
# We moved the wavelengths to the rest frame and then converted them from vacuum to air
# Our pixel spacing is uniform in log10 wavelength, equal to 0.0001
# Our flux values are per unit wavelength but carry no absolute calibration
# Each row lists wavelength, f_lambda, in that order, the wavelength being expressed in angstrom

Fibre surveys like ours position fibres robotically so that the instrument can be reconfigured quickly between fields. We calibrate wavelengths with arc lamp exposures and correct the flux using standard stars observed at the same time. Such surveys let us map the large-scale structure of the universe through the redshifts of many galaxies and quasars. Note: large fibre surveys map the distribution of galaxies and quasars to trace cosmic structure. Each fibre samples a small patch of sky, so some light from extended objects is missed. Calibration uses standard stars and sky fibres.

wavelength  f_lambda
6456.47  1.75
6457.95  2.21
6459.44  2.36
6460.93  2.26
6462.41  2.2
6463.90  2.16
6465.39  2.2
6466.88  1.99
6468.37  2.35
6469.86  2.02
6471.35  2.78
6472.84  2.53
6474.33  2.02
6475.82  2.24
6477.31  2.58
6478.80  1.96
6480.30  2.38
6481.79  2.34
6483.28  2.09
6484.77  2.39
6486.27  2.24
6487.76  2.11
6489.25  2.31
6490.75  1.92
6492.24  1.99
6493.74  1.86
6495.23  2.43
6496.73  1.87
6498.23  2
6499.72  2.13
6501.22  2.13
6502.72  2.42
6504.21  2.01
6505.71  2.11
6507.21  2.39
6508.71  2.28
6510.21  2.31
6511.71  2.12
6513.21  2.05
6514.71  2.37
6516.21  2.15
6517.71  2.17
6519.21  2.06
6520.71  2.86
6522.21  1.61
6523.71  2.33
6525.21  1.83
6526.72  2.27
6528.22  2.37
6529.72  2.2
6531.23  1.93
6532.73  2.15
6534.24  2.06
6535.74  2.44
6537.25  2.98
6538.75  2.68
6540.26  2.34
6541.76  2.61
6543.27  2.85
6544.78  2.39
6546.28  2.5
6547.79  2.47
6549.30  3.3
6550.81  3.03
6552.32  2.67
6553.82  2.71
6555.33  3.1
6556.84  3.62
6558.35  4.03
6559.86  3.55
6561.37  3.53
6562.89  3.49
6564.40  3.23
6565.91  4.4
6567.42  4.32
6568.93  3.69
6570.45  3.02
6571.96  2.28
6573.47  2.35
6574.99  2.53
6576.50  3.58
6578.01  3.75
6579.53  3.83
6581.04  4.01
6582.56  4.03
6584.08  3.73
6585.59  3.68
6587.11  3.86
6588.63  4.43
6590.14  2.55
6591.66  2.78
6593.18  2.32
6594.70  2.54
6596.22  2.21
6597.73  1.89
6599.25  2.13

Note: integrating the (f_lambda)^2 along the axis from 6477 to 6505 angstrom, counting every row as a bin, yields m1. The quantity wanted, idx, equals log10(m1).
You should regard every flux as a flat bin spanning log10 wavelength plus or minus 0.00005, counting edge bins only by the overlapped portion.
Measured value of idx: 2.12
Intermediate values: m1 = 132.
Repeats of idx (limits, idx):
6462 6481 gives 1.99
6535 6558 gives 2.26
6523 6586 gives 2.78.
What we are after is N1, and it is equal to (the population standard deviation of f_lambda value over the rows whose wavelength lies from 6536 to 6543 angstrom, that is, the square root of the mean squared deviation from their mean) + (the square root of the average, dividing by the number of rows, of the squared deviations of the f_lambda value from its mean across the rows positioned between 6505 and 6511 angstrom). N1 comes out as 0.330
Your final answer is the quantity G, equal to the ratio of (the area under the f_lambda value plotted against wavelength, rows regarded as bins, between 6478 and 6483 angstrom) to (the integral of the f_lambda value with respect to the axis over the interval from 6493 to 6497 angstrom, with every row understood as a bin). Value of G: 1.3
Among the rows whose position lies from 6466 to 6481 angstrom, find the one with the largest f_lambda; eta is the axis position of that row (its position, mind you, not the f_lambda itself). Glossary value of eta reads 6471.35 angstrom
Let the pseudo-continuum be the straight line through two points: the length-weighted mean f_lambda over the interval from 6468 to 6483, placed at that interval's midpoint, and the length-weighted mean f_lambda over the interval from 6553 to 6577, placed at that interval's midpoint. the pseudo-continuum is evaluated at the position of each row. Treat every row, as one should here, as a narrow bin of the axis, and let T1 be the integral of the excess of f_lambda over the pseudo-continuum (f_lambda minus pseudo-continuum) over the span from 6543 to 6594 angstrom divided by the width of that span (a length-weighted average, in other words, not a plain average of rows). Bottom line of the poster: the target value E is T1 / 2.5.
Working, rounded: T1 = -0.09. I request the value -0.04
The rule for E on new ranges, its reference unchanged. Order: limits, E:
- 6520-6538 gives -0.27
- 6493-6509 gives -0.18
